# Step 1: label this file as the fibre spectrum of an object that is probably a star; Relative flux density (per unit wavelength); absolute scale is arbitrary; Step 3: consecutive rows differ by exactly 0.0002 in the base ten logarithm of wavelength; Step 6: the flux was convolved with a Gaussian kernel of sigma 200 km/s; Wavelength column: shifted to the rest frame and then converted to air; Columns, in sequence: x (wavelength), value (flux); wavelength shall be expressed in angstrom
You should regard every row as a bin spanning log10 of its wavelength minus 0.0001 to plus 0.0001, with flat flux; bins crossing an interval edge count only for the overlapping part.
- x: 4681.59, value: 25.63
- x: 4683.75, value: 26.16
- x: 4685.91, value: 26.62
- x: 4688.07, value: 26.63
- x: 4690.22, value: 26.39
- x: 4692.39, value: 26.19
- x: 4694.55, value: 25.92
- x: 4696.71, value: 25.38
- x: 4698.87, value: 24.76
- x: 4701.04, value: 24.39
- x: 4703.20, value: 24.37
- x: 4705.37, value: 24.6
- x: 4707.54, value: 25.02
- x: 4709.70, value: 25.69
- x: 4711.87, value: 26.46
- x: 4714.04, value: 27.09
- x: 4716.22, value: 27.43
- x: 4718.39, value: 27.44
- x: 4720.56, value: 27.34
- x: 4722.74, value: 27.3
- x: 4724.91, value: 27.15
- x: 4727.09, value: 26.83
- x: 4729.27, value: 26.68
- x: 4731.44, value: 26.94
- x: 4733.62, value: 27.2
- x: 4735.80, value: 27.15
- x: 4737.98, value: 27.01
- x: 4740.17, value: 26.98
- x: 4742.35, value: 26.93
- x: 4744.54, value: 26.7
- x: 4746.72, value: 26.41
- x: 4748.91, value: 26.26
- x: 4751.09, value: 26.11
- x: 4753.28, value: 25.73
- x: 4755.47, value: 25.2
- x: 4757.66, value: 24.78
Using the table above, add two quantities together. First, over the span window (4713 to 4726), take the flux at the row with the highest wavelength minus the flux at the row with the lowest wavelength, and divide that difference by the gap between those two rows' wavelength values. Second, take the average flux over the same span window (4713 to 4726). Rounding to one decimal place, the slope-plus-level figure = 27.3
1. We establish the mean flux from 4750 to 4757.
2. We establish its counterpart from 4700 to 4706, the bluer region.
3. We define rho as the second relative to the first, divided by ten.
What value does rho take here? 0.095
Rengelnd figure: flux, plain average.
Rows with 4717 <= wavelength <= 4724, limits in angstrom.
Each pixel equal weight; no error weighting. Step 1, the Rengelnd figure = 27.4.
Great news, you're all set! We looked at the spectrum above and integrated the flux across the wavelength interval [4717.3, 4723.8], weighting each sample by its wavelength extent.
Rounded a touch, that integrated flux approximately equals 178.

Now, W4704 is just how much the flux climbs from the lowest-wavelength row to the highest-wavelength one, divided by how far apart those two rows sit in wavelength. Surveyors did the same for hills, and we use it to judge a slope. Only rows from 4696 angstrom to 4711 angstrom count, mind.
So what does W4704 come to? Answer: 0.024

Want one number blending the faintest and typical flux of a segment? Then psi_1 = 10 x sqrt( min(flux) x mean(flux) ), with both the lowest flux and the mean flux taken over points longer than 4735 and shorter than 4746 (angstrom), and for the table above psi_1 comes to 268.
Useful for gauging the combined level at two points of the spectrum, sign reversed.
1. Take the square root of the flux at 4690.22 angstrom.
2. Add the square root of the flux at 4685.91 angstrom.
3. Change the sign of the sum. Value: -10.30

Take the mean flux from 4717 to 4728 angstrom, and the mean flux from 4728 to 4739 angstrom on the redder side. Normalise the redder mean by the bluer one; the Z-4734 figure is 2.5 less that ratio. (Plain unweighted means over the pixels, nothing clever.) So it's 1.51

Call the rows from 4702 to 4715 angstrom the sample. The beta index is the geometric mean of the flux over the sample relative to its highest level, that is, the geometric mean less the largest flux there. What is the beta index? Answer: -1.57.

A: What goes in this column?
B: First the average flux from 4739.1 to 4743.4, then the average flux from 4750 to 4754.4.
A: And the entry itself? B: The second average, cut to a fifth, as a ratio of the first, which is 0.192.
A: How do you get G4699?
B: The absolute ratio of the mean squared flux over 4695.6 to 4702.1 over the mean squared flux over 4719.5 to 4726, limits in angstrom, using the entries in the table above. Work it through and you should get 0.83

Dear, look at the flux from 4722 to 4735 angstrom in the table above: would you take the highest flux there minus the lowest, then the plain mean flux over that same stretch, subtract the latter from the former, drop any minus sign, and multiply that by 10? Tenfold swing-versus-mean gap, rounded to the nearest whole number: 264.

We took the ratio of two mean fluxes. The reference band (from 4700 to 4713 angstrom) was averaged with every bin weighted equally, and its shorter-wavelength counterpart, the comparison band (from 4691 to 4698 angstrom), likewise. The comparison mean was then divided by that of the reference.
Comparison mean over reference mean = 1.03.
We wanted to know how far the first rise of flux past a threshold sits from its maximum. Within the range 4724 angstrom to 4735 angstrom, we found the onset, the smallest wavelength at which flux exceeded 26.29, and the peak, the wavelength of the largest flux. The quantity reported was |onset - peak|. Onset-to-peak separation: 8.7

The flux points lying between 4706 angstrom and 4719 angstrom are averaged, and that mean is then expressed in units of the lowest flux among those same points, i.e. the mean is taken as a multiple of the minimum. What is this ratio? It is 1.06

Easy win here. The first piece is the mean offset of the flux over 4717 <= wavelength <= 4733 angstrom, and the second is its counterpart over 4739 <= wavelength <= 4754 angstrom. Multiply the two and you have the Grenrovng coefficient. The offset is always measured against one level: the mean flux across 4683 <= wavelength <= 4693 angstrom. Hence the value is 0.0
